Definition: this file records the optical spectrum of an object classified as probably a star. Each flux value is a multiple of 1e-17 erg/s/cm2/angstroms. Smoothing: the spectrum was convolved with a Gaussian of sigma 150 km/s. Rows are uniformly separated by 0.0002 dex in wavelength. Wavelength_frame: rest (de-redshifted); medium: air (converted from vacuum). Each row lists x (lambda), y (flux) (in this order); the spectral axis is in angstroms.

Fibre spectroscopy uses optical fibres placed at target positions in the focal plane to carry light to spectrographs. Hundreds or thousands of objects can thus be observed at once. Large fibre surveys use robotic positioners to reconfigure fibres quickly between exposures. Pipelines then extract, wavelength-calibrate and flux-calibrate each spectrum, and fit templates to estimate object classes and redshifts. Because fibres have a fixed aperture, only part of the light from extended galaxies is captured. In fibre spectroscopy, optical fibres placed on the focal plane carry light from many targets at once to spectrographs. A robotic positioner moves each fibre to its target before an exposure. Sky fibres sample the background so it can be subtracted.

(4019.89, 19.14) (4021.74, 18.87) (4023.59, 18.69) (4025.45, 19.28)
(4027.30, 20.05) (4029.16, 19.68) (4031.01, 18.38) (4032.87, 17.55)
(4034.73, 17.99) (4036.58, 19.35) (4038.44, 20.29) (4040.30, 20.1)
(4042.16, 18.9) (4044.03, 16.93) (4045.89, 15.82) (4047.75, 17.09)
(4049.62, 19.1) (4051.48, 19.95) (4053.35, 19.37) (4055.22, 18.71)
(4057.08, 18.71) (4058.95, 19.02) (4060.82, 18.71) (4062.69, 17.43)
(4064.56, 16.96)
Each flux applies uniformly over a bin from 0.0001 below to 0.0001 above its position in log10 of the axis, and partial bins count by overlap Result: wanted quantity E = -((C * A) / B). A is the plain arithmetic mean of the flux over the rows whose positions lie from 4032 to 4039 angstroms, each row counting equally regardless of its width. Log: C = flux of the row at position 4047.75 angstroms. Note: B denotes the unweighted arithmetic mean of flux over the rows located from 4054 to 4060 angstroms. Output -17.1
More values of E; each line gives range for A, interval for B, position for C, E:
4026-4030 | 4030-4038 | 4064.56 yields -18.4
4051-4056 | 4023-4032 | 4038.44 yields -20.4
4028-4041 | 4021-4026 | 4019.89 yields -19.2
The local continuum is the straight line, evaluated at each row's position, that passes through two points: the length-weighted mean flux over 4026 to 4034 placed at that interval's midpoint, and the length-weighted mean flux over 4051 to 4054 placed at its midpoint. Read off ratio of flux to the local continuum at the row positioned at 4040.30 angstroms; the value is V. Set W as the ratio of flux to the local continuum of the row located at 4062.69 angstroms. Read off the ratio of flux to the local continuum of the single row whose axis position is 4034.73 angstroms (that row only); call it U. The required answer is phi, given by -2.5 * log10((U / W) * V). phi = -0.131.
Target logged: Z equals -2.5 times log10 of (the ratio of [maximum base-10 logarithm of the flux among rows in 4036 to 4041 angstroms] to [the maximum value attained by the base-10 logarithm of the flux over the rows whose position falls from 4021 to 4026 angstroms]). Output -0.019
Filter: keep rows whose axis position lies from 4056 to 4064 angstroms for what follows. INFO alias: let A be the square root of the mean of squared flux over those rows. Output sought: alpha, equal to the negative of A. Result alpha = -18.5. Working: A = 18.5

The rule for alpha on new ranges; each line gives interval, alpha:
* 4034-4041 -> -19.5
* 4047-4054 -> -18.9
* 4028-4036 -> -18.4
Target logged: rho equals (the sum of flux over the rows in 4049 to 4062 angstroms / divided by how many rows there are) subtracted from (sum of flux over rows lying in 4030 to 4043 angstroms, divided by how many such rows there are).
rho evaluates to -0.1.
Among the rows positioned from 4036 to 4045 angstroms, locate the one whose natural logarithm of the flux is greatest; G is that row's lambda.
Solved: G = 4038.44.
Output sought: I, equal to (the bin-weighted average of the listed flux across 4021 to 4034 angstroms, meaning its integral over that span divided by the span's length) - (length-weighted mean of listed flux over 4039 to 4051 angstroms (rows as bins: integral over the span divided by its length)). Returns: 0.8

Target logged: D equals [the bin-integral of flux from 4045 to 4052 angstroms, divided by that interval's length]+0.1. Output 18.0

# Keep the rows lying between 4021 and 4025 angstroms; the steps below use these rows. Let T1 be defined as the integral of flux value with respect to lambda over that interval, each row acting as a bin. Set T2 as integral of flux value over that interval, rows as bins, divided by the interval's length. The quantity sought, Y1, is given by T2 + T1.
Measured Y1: 94.1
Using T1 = 75.3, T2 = 18.8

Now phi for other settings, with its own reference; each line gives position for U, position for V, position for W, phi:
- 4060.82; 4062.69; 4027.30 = 0.281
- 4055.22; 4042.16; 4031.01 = 0.046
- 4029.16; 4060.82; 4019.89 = 0.053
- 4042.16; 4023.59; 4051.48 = 0.043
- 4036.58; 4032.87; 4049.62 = 0.049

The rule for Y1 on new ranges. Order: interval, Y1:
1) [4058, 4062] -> 93.9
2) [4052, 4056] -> 95.6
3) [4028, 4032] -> 95.3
